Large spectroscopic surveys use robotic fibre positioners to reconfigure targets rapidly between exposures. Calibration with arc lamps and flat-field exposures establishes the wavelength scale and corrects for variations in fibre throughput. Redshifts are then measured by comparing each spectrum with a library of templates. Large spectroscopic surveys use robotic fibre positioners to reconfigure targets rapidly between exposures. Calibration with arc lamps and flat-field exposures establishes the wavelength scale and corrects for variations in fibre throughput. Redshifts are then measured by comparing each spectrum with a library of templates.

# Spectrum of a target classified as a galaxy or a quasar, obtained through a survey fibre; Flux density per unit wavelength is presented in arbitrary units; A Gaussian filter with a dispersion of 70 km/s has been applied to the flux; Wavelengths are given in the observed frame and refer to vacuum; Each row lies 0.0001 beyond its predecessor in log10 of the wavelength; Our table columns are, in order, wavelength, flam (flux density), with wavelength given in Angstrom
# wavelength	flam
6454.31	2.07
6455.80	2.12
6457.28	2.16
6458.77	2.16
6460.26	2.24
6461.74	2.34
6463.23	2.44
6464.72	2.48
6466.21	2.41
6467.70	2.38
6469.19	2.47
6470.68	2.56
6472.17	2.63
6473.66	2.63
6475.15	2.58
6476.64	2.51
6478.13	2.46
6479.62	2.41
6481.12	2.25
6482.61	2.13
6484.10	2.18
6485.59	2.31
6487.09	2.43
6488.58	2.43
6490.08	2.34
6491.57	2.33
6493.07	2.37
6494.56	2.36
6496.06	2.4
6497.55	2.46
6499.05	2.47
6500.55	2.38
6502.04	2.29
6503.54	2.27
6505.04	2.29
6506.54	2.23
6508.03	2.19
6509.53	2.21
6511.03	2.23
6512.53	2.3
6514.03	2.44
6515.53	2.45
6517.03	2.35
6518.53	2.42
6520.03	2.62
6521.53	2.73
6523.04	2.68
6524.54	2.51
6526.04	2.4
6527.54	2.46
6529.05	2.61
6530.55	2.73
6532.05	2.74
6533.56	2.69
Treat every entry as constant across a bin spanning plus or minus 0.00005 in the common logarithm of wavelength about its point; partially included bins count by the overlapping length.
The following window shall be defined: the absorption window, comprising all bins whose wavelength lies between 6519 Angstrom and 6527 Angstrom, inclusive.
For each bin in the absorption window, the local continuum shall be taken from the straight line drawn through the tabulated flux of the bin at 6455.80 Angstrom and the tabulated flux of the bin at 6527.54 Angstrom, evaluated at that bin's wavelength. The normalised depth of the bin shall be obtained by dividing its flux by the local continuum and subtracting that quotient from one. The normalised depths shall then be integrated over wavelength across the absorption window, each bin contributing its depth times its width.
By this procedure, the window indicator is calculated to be -0.46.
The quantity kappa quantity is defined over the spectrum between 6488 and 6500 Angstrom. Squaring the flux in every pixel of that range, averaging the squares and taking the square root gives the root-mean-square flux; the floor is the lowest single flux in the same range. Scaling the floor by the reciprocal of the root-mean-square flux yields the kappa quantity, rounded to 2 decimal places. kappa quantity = 0.97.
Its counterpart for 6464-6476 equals 0.94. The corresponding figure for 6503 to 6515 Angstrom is 0.96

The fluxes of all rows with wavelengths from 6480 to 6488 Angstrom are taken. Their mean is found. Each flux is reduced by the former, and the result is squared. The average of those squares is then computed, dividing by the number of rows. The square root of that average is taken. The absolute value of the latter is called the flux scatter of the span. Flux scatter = 0.10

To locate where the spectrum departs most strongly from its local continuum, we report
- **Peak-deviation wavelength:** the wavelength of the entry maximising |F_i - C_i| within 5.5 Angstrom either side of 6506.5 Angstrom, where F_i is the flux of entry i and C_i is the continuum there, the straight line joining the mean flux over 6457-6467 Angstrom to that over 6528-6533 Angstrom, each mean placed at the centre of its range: 6508.03 Angstrom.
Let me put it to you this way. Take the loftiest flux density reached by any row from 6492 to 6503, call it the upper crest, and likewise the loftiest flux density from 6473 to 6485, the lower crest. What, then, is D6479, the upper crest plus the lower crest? 5.10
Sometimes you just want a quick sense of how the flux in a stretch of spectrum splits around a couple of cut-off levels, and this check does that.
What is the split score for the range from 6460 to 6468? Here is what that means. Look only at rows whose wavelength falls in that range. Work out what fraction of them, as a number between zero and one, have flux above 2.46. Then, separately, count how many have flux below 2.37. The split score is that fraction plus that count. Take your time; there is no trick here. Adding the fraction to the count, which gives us 2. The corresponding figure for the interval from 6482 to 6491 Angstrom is 4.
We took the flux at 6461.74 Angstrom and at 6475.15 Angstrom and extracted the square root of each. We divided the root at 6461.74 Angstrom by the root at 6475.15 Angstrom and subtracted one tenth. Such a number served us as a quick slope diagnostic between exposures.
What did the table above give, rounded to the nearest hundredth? 0.85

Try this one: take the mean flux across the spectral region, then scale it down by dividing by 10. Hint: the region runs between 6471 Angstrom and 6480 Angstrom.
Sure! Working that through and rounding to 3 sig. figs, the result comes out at 0.254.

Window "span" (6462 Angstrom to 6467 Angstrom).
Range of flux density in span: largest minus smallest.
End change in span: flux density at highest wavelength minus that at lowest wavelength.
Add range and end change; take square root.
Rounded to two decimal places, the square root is 0.20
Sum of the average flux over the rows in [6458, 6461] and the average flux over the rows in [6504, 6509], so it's 4.44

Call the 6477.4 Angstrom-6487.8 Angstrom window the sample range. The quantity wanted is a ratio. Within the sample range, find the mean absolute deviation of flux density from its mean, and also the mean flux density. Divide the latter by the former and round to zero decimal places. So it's 22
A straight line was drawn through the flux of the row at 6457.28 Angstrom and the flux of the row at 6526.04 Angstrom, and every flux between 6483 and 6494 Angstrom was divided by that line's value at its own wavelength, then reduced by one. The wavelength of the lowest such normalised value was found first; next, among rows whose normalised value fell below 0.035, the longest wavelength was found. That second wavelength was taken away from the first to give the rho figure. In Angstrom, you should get -7.5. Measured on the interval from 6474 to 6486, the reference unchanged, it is -3.0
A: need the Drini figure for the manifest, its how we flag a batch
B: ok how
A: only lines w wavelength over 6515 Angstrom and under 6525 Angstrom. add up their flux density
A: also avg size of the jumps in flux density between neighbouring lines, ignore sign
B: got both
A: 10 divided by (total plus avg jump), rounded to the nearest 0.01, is 0.56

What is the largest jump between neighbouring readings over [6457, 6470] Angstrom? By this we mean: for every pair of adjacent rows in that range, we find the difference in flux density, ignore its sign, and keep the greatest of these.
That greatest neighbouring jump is 0.10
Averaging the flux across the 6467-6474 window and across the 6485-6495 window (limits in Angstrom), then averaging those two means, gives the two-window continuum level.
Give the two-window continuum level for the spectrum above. 2.45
